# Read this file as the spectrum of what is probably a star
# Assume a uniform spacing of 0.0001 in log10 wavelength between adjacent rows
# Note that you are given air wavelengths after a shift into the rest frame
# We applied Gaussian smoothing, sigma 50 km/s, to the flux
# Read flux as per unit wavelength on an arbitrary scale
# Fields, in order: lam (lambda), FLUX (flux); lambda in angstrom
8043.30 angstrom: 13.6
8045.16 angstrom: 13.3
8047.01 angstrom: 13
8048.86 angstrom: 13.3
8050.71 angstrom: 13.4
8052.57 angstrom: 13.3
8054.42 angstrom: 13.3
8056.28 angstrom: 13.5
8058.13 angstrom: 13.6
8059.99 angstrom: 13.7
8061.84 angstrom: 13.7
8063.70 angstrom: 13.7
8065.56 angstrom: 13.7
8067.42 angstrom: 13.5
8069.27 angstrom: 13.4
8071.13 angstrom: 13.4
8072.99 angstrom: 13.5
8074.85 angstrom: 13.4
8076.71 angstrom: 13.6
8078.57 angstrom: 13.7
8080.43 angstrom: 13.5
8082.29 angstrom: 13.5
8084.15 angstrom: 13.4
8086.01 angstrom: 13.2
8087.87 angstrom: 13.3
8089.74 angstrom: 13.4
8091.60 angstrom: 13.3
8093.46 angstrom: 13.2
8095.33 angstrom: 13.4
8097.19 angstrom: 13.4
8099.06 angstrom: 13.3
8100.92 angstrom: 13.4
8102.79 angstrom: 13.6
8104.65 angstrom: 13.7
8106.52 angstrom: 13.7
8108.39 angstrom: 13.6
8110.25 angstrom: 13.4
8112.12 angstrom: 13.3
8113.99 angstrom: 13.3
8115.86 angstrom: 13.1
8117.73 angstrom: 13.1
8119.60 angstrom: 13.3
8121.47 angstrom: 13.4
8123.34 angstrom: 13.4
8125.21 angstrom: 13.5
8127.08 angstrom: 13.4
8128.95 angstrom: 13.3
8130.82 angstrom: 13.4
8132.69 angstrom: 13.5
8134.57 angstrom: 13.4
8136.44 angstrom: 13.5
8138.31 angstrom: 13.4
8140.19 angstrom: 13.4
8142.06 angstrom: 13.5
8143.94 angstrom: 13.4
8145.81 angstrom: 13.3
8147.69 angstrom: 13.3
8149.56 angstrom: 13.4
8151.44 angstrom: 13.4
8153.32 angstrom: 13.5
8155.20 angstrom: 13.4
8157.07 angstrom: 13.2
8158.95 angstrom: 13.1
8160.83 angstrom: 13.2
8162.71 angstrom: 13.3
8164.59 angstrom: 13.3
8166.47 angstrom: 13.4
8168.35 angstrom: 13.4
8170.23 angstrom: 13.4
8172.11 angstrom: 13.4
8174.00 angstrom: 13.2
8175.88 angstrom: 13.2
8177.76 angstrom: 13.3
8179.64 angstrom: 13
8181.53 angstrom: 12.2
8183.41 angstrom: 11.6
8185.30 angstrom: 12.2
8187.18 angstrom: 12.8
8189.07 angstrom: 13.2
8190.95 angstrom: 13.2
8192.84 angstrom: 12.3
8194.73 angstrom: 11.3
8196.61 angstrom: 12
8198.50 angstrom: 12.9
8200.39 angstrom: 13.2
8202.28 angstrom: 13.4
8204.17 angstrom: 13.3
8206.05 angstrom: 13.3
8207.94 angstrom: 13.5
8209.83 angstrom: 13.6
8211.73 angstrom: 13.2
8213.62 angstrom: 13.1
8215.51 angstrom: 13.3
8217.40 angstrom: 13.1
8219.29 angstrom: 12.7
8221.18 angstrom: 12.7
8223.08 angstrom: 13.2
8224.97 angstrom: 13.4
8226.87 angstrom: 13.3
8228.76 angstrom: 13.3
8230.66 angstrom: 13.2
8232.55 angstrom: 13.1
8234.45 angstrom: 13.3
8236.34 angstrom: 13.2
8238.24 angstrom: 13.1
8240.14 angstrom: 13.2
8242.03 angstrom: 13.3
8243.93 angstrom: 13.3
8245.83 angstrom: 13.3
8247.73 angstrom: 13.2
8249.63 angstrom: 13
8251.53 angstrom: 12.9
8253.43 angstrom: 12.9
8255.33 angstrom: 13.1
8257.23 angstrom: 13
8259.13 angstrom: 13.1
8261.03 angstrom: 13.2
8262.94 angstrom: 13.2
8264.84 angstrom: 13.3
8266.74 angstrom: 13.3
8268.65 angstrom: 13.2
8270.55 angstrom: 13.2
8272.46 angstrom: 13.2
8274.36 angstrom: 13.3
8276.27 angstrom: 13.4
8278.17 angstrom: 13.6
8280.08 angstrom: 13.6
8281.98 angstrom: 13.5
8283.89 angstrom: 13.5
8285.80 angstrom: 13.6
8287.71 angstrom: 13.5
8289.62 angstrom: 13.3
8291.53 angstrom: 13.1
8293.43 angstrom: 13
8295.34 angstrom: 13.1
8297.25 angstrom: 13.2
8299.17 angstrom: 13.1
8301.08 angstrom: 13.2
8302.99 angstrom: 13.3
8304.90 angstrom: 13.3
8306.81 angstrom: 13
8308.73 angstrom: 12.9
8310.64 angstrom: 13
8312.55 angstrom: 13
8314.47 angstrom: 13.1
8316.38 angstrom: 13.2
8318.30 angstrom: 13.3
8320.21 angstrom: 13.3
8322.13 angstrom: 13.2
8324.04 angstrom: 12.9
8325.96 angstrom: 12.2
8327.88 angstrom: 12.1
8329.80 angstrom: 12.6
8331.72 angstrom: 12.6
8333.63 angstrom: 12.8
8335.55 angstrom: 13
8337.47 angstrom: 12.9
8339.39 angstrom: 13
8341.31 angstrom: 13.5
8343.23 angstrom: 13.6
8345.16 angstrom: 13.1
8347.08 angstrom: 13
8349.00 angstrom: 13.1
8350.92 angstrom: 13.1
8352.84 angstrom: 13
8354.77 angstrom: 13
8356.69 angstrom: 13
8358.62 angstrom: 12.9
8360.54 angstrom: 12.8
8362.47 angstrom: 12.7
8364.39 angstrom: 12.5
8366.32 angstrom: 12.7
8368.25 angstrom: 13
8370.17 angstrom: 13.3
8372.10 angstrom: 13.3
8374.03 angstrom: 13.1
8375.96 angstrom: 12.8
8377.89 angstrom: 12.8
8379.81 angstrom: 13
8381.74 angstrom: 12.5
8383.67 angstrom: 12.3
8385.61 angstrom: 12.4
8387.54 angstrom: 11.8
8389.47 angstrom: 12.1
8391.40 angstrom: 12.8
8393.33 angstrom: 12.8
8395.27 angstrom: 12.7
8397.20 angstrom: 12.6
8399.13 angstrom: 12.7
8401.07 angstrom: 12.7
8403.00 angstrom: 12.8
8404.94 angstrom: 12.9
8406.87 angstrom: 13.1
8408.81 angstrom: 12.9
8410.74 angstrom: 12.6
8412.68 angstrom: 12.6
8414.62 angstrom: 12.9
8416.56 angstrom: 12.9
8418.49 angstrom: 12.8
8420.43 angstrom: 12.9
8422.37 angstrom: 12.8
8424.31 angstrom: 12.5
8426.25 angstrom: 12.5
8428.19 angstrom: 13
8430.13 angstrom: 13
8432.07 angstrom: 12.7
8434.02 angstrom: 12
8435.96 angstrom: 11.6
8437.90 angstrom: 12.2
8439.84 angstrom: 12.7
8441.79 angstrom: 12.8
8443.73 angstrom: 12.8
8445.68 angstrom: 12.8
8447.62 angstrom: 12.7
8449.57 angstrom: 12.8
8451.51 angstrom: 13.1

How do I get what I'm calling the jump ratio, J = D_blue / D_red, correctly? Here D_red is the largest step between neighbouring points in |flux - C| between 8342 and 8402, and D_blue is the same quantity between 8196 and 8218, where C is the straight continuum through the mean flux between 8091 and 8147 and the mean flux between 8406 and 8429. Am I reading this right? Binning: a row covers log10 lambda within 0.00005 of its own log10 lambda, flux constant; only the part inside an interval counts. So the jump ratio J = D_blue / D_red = 1.3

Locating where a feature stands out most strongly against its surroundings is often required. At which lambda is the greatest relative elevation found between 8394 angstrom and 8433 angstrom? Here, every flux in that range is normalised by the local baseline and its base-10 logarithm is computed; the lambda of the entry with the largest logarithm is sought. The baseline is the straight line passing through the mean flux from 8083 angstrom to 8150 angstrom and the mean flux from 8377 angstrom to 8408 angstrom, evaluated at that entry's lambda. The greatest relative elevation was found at 8406.87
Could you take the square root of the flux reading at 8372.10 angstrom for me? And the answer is 3.65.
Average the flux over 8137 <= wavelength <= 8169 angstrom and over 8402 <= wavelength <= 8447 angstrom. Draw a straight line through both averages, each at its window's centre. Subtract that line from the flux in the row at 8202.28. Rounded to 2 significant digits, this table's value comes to 0.17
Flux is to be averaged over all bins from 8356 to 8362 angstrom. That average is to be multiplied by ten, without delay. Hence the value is 129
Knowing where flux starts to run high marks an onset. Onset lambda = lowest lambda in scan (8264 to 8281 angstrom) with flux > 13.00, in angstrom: 8264.84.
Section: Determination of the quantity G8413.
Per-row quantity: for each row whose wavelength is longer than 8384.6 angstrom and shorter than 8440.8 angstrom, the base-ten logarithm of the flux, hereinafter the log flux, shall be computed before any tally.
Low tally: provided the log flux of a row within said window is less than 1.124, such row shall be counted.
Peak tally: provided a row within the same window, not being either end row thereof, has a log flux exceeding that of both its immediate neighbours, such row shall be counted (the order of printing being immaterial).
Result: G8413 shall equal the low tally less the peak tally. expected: 27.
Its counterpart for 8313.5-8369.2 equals 25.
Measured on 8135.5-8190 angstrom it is 13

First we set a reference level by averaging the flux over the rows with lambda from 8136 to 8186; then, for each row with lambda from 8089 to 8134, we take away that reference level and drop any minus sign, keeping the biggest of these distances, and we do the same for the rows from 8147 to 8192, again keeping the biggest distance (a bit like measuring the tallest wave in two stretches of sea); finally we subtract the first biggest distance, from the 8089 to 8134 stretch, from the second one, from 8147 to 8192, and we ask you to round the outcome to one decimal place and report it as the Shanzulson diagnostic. 1.1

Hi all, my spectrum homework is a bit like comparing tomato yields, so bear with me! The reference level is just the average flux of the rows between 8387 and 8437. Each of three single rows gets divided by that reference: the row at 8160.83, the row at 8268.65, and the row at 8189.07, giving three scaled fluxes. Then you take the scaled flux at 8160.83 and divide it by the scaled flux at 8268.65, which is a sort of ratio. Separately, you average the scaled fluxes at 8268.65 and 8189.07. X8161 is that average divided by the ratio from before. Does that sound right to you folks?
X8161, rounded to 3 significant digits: 1.04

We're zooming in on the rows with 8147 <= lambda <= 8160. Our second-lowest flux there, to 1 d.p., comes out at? 13.2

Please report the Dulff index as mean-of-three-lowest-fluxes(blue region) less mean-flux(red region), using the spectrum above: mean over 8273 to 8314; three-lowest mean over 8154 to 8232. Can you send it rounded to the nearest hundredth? -1.63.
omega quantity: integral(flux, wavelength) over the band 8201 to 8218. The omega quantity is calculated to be 226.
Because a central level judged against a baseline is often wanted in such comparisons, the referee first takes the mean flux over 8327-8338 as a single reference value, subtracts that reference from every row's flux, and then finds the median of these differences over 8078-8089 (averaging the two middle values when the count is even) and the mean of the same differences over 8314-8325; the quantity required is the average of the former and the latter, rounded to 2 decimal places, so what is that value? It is 0.64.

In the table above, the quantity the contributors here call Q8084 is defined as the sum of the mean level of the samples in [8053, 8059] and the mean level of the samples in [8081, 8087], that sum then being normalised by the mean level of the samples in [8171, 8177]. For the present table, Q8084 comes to 2.02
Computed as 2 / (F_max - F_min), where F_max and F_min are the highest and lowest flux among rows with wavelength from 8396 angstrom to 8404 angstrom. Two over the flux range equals 10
